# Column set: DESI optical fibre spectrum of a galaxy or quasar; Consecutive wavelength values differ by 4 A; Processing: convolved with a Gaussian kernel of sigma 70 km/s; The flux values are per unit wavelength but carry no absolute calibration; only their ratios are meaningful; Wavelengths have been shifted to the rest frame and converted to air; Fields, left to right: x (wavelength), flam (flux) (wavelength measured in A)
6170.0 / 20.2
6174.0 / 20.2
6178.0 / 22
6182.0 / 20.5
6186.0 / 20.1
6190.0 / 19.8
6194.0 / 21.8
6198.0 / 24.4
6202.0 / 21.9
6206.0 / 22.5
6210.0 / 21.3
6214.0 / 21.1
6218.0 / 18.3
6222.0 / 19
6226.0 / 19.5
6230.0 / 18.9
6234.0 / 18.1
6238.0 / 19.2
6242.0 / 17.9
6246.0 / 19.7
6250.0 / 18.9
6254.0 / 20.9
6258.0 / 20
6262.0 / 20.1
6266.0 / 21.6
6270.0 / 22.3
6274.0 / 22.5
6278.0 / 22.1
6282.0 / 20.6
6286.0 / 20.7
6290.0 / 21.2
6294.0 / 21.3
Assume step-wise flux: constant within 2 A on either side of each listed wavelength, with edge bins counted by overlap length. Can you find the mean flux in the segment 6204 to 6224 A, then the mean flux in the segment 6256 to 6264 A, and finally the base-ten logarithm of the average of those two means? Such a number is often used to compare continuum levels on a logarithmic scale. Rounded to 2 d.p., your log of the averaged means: 1.31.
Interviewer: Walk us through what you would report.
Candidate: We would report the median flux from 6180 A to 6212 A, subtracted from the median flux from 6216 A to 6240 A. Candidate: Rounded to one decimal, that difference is -2.6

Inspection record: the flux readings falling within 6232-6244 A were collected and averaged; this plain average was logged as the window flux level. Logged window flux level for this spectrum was 18.4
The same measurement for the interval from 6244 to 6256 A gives 19.8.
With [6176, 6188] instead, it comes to 20.9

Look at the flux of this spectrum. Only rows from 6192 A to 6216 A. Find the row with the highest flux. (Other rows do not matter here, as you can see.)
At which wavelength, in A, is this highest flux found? 6198.0 A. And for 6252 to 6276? 6274.0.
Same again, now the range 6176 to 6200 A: 6198.0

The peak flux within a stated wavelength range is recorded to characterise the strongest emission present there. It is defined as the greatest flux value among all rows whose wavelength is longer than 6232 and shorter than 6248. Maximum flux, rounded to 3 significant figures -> 19.7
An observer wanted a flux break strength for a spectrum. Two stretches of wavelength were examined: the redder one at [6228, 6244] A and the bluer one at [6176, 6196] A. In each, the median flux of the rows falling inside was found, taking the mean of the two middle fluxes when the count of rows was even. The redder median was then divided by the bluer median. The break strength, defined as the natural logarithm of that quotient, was -0.10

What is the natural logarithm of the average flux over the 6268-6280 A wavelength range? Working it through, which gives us 3.10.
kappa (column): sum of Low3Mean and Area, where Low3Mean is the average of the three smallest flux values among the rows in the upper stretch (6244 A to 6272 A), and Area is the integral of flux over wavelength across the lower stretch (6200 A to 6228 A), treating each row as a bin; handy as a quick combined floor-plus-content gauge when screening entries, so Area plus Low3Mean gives 594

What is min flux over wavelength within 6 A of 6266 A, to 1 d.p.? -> 20.1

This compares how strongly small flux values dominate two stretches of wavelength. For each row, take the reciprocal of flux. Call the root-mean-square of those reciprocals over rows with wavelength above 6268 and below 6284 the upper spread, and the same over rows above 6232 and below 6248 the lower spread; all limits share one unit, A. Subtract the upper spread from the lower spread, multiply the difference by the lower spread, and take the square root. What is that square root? 0.0203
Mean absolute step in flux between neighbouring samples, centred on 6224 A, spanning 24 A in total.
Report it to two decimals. 1.08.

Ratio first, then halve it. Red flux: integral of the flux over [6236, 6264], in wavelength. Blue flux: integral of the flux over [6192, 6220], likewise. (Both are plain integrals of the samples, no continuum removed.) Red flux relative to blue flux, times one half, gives 0.452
